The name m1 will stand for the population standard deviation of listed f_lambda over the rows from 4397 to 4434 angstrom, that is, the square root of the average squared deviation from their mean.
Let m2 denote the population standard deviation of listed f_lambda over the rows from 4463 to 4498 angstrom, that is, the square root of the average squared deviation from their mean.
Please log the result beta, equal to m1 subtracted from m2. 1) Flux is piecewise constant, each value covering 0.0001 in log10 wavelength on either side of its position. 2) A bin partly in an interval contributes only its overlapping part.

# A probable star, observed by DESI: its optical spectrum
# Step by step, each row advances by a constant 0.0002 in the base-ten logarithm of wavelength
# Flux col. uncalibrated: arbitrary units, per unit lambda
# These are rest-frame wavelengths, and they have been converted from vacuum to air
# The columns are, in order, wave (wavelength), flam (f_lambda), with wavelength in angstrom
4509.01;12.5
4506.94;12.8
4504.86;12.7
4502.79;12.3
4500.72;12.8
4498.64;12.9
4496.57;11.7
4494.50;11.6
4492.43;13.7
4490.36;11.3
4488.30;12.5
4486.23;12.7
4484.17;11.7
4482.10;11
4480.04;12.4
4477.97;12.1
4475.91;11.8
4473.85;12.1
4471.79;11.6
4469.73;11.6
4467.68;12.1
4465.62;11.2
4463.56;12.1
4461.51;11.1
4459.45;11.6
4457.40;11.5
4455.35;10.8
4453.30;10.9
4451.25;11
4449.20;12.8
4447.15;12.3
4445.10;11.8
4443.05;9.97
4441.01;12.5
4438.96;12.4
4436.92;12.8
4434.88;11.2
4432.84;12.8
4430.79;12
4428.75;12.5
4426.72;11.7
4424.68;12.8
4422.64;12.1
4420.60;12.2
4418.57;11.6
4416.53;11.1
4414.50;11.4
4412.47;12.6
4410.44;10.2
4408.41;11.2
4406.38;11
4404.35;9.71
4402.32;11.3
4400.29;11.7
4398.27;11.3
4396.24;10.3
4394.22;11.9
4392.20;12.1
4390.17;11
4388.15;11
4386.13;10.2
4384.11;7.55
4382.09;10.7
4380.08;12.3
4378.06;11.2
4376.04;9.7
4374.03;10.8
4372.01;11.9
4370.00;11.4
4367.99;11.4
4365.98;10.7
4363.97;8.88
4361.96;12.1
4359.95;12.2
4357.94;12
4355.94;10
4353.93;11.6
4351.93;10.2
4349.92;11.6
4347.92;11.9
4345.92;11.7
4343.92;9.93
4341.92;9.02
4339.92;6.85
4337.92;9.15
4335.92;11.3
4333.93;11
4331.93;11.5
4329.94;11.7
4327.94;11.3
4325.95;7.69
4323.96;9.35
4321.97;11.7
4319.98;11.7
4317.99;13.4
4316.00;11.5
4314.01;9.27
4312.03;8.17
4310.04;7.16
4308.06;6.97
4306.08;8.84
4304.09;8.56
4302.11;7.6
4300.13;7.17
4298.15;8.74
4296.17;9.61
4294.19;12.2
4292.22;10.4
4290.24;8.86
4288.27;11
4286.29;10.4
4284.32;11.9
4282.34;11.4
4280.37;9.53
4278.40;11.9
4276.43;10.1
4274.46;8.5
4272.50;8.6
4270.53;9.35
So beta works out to -0.2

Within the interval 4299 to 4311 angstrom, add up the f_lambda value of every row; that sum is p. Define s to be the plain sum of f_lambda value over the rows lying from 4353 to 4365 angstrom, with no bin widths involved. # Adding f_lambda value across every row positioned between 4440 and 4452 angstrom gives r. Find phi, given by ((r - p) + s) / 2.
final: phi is 45.4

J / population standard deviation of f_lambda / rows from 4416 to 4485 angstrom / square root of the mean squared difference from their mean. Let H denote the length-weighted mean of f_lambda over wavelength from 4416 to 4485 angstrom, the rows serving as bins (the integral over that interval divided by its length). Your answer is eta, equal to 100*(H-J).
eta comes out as 1114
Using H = 11.8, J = 0.66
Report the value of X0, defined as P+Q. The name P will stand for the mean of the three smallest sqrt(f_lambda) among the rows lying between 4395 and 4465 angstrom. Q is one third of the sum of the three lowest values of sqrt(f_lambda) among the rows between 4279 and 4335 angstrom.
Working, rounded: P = 3.2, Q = 2.7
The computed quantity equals 5.82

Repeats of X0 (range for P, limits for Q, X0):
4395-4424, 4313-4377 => 5.96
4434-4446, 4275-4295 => 6.39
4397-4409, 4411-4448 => 6.54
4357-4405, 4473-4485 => 6.34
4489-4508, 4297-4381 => 6.04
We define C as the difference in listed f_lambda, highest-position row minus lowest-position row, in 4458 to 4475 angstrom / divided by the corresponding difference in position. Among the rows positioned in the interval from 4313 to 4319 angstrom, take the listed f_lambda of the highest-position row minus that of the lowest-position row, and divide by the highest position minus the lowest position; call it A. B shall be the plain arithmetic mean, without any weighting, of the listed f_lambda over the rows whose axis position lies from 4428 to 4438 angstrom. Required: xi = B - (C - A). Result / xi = 13.3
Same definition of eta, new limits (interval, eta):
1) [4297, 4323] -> 728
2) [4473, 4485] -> 1140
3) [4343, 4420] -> 1003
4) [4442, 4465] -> 1068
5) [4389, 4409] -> 1046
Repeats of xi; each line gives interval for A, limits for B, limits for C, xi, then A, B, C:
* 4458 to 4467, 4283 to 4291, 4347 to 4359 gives 10.5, -0.06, 10.5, 0.01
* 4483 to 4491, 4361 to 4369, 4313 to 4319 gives 9.7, -0.06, 10.8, 1.04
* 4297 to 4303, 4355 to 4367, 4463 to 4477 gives 10.7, -0.29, 11.0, -0.02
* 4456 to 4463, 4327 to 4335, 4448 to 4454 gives 11.7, -0.10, 11.4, -0.46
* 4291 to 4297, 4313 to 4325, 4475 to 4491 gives 11.0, -0.20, 11.2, -0.03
